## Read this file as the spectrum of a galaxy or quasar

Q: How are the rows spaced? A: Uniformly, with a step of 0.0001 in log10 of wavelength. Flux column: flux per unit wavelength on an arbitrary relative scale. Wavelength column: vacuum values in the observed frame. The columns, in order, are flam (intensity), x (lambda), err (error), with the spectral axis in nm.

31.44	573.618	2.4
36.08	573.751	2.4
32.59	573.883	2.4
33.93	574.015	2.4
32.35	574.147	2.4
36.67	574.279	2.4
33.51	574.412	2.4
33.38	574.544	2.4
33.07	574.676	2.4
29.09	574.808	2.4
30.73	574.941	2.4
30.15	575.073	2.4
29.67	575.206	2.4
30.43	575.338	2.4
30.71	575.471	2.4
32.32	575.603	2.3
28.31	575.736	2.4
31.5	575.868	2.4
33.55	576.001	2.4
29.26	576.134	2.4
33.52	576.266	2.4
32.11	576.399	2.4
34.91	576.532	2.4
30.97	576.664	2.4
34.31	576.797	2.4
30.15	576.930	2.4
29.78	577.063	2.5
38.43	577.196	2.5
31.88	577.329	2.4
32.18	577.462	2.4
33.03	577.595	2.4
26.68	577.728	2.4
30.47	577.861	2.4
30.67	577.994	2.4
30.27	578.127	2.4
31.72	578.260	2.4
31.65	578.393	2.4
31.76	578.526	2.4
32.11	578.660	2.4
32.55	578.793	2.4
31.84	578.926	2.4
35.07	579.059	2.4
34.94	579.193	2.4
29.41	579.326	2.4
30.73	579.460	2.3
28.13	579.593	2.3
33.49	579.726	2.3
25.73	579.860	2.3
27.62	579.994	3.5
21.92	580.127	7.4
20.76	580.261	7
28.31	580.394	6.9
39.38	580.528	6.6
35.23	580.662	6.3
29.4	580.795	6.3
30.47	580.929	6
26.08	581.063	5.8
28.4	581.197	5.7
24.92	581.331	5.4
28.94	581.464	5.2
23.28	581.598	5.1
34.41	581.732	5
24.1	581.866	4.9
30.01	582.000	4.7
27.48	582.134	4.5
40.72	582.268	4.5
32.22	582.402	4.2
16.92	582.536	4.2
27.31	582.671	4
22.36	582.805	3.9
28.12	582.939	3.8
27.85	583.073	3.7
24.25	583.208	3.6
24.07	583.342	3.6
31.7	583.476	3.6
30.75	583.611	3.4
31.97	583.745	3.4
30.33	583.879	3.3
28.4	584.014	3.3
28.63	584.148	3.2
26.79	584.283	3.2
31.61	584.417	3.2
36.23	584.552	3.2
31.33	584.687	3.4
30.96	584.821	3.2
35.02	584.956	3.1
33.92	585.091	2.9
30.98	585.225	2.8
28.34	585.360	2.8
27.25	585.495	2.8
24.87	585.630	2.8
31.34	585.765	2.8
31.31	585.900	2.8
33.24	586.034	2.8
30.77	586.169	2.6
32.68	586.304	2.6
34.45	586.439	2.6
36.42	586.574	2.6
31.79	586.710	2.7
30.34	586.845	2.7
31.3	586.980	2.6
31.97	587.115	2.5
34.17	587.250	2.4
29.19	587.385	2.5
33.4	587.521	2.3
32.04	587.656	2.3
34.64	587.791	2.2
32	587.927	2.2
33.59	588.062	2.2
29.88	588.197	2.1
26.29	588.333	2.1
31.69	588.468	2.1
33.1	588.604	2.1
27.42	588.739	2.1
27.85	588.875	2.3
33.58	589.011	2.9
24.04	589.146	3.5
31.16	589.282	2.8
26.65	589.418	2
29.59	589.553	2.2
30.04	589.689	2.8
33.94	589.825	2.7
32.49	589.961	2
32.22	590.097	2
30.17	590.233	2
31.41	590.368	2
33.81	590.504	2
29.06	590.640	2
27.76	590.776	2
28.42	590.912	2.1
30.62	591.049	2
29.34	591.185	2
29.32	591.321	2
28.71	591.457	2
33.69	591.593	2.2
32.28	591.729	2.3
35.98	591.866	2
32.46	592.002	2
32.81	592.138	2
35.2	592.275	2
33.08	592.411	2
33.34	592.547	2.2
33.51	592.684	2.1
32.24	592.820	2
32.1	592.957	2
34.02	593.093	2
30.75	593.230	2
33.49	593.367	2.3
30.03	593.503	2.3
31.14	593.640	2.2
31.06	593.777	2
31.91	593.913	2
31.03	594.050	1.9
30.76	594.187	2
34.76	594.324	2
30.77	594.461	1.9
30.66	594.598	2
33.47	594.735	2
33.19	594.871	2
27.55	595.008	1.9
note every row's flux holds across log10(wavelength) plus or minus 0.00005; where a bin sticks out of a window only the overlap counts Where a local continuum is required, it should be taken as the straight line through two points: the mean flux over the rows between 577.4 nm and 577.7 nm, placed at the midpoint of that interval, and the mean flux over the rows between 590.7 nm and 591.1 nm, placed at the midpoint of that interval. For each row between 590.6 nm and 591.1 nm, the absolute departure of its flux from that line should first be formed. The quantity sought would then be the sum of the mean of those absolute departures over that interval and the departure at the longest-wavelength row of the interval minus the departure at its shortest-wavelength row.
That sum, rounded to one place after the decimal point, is 2.5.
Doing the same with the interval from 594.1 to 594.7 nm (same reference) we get 3.8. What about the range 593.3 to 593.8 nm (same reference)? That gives 0.9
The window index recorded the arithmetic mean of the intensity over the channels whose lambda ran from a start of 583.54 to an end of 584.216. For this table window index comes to 30.0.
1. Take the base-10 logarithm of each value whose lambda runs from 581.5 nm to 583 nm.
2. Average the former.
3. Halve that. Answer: 0.717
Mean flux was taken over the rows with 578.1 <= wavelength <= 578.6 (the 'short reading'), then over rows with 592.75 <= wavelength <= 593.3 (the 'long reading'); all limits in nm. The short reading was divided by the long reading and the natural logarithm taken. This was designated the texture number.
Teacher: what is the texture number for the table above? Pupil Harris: -0.03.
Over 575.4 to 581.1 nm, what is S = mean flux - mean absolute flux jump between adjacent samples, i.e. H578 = 27.8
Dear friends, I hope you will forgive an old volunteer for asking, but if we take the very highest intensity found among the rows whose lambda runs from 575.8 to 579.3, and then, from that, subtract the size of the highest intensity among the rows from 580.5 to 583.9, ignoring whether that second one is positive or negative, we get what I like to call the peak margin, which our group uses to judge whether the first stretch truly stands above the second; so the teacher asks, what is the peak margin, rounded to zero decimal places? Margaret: -2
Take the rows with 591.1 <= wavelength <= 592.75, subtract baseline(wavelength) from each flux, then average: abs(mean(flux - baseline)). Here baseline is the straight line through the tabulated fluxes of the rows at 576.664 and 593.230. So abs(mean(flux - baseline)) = 1.7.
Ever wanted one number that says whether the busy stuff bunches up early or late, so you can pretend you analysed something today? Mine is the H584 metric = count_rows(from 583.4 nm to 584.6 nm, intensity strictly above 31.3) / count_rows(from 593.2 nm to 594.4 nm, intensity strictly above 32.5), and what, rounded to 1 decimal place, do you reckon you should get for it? 2.0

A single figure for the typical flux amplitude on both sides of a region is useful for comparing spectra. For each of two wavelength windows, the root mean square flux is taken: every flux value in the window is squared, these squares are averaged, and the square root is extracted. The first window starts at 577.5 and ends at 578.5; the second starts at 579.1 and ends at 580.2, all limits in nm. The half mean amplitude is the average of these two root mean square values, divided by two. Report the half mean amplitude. 15.0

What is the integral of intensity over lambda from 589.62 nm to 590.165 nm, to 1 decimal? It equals 17.5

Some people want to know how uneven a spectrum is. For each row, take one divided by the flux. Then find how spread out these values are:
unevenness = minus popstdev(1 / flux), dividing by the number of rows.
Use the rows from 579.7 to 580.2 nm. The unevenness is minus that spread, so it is -0.0057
